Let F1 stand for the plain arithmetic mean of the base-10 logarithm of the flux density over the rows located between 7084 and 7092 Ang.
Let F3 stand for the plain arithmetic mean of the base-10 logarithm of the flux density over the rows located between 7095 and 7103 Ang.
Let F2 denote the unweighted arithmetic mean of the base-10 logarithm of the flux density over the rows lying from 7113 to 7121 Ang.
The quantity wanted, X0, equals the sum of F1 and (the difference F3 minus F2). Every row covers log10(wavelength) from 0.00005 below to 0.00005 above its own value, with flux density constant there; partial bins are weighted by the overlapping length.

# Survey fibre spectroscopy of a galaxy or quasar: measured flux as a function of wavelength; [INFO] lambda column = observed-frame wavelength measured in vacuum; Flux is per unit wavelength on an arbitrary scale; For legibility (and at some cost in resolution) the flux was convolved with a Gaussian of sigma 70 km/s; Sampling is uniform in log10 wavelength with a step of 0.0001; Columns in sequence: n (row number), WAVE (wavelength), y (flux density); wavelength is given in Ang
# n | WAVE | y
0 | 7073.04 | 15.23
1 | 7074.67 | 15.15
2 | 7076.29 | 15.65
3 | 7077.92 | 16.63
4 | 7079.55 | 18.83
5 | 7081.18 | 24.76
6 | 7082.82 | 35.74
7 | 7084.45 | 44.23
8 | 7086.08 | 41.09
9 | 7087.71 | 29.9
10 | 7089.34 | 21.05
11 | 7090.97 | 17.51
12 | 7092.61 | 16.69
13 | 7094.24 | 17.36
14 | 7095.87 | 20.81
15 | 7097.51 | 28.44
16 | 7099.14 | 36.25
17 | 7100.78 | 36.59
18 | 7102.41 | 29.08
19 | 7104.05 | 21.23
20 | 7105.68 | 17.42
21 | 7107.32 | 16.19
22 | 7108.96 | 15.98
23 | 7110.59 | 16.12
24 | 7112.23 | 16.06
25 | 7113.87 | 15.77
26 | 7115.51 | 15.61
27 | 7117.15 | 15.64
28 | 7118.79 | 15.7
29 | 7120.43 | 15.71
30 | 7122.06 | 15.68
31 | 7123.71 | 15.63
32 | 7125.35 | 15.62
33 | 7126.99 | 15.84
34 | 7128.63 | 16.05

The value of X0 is 1.74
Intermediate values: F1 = 1.46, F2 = 1.20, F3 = 1.47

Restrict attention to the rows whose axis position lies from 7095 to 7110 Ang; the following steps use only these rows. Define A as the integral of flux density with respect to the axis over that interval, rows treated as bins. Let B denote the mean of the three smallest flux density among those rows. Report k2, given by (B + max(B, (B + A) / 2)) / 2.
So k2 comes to 104.3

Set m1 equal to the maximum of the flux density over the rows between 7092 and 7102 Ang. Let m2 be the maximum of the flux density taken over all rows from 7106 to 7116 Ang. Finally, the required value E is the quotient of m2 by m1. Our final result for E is 0.4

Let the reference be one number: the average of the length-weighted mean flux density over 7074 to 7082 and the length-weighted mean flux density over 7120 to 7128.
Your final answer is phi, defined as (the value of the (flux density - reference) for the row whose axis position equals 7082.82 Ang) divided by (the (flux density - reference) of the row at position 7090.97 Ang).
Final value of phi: 36.0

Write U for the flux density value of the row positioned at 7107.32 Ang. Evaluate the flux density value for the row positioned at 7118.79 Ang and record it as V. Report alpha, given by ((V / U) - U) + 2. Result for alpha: -13.2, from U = 16.19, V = 15.7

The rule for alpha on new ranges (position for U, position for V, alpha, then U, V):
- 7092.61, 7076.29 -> -13.8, 16.69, 15.65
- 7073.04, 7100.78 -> -10.8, 15.23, 36.59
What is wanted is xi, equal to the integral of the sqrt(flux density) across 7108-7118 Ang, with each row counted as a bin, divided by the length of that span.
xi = 3.98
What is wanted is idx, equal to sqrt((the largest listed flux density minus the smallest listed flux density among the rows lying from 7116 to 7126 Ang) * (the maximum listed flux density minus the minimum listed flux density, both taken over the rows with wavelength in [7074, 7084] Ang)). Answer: 1.4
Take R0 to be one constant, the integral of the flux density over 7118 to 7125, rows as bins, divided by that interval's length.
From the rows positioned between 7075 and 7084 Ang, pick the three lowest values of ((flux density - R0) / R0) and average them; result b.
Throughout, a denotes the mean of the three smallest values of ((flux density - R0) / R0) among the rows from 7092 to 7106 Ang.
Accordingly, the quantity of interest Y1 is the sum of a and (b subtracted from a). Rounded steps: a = 0.095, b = 0.09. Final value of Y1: 0.1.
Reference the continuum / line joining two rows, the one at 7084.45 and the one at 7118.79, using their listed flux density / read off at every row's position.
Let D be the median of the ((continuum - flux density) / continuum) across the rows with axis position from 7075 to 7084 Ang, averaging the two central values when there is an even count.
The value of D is 0.61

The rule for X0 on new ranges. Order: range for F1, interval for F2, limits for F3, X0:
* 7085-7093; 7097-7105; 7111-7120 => 1.10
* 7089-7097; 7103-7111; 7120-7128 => 1.23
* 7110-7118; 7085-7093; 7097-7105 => 1.30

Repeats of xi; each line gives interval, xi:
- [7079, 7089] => 5.62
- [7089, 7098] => 4.45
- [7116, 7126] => 3.96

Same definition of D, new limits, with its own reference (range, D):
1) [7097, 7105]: 0.01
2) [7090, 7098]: 0.52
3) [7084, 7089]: 0.04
